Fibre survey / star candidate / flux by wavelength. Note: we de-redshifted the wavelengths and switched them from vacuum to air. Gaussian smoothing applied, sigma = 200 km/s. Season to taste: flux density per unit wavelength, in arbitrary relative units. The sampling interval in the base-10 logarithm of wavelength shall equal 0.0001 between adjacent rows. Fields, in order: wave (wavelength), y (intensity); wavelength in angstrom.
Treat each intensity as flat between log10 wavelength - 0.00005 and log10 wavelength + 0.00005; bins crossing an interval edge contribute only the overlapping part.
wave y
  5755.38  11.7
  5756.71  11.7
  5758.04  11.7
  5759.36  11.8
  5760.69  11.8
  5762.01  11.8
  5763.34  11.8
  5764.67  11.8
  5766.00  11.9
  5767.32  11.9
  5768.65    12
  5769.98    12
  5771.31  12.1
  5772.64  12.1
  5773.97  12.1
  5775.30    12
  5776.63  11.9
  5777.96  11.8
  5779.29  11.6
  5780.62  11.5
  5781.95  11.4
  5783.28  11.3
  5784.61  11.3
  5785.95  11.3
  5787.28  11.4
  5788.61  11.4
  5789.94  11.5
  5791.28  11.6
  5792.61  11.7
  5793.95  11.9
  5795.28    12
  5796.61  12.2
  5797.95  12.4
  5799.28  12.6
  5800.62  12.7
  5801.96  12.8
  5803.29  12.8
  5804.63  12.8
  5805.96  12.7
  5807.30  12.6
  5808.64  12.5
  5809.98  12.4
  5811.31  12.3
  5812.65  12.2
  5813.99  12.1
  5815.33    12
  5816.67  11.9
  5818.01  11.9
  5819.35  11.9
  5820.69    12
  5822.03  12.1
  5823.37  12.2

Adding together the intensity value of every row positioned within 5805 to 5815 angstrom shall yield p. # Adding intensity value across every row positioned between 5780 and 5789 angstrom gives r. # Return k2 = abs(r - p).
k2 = 7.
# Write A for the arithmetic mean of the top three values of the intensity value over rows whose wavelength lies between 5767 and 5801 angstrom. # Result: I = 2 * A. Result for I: 25.1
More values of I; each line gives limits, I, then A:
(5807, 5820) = 25.0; 12.5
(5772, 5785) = 24.1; 12.1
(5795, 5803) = 25.4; 12.7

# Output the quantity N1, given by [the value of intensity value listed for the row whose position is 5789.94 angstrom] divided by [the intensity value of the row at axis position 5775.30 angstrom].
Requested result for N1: 0.96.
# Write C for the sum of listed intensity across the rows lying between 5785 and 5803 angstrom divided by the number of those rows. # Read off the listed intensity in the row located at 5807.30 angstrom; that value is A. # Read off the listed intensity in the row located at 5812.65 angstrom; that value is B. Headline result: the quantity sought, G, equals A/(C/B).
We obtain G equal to 12.9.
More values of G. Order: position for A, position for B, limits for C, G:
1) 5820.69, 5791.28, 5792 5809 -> 11.2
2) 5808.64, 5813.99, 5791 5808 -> 12.2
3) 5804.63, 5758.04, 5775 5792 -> 13.0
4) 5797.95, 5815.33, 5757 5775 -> 12.5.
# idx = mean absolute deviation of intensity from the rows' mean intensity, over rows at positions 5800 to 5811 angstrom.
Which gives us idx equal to 0.12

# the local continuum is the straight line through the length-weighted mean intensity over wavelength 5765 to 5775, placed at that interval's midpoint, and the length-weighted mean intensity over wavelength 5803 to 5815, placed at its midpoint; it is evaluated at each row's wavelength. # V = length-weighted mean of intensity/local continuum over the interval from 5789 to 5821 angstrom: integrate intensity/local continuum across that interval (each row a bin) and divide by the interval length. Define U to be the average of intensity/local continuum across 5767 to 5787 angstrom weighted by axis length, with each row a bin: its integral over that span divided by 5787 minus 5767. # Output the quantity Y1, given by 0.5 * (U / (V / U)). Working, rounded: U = 0.97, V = 0.984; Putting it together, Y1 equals 0.48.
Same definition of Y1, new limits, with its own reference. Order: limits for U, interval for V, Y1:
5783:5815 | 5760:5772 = 0.48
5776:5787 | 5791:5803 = 0.45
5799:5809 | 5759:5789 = 0.54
